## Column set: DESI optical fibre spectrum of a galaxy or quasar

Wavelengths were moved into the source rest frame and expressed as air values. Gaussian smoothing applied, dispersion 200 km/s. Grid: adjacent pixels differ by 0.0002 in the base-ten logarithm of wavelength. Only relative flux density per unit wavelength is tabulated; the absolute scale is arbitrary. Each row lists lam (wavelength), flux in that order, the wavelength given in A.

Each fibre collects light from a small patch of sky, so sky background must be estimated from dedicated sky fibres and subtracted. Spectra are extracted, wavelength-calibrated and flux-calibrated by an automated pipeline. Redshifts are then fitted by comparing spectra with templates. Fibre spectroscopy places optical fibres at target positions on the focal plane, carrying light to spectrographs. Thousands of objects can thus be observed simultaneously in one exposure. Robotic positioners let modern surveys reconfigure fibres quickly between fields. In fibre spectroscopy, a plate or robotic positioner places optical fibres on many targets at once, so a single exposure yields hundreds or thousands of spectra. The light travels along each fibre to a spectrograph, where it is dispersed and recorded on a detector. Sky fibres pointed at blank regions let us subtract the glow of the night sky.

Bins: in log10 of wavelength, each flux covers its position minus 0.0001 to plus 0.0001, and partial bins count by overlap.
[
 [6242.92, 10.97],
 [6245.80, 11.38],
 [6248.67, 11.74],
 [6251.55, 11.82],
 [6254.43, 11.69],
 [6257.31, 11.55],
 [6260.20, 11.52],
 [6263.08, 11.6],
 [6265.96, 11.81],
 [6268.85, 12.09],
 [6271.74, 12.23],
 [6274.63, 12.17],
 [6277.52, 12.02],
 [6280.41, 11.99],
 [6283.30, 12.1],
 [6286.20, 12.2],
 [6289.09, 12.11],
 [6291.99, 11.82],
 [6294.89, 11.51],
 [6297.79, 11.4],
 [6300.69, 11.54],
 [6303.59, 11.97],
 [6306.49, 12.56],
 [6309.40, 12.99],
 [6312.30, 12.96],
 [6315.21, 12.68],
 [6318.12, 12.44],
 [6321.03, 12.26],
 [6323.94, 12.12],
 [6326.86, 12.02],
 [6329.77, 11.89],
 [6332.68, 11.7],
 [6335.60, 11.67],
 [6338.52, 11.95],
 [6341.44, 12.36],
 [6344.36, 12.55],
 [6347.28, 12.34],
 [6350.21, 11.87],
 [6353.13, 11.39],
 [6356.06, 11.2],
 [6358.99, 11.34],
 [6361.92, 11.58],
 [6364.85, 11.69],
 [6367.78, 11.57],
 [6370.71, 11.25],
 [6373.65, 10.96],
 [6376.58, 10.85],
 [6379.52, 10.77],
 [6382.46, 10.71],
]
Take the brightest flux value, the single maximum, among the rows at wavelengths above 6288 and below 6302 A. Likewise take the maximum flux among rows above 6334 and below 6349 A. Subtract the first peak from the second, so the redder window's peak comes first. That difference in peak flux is 0.4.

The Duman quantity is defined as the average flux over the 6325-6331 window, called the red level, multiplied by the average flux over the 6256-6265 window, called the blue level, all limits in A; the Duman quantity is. 138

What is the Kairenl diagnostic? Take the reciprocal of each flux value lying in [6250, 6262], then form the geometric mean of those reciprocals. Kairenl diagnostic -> 0.086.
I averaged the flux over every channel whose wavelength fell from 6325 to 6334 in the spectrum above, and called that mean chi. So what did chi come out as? 11.9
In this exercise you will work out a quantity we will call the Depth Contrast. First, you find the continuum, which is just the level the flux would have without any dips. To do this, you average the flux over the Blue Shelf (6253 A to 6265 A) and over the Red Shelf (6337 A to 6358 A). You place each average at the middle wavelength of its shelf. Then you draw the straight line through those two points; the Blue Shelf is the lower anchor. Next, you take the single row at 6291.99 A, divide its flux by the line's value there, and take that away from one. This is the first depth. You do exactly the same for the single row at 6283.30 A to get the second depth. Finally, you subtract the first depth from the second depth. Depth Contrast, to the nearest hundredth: -0.03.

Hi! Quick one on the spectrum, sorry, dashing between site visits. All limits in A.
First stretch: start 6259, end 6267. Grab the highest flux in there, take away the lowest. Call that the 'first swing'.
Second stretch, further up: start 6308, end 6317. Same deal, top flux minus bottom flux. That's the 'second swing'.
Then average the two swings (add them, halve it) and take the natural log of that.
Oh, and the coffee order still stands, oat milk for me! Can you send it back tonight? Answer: -1.20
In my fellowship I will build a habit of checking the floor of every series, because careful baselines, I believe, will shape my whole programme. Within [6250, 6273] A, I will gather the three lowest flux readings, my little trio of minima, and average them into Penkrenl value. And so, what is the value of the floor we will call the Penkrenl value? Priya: 11.6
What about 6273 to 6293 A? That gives 11.9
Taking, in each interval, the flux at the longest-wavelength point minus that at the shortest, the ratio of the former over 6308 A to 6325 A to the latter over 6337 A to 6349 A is -2.2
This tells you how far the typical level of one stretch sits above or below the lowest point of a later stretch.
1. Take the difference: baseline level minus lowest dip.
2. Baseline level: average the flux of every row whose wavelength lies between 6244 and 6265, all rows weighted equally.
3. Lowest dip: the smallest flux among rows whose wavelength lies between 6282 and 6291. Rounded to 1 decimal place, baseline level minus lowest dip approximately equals -0.5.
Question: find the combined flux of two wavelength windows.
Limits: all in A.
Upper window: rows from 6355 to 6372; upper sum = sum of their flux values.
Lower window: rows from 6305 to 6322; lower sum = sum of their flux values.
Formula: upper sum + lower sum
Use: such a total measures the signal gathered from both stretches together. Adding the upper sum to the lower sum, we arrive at 145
